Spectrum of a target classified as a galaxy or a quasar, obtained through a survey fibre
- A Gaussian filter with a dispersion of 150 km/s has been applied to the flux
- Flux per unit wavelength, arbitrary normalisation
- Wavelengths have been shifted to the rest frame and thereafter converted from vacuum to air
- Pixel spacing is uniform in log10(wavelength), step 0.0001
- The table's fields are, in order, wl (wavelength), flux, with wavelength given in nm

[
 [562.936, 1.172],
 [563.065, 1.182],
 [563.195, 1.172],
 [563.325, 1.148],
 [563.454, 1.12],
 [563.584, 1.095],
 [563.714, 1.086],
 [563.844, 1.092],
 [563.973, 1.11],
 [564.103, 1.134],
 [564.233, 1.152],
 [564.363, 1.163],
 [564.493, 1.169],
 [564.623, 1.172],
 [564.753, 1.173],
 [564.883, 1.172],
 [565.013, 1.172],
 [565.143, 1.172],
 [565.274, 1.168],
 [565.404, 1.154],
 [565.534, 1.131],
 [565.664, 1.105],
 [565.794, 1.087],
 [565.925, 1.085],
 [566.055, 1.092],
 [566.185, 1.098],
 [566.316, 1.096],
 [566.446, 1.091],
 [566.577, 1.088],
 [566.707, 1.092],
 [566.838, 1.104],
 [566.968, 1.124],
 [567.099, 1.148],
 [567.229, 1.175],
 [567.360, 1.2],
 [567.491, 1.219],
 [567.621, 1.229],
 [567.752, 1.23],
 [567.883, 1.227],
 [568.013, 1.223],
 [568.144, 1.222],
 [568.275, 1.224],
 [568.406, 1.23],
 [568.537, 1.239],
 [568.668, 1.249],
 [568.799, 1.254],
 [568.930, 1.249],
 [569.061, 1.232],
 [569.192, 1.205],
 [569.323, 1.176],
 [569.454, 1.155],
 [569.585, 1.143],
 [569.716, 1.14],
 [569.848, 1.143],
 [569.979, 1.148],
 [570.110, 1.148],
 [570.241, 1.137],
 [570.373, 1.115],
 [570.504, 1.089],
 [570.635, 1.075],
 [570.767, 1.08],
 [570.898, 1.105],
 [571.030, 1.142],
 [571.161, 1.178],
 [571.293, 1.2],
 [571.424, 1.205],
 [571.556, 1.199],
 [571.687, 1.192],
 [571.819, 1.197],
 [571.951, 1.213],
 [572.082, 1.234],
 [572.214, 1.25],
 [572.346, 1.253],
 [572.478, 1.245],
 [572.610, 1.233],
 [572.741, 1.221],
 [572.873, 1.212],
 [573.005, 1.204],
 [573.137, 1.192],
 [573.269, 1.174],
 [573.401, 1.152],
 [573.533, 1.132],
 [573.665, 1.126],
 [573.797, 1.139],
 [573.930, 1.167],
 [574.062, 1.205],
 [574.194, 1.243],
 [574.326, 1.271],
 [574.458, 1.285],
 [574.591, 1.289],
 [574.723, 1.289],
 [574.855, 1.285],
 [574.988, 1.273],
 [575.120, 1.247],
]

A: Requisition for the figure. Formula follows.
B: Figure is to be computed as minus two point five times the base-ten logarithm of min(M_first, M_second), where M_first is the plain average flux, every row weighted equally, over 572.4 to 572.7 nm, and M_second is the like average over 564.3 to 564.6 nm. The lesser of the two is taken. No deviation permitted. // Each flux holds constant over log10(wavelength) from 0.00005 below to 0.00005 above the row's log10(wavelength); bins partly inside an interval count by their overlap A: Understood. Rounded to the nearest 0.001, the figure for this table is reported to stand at -0.167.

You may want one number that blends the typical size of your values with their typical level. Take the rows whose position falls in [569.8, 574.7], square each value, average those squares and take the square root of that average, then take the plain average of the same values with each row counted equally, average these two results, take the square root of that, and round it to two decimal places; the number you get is 1.09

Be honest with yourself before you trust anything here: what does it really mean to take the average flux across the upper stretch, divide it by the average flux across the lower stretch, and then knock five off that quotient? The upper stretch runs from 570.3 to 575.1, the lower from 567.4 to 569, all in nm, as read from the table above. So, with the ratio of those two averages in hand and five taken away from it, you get -4.03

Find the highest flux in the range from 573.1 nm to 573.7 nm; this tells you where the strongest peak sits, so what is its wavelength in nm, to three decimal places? 573.137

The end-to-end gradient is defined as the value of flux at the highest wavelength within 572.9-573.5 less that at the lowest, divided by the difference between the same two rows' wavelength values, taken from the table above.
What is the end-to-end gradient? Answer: -0.13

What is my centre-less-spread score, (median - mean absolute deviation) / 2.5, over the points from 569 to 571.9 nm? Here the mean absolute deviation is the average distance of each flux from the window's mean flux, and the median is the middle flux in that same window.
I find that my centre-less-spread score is 0.44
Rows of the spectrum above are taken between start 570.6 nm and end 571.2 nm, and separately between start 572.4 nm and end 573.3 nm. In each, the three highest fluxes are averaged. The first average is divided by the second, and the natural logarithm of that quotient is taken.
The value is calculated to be -0.077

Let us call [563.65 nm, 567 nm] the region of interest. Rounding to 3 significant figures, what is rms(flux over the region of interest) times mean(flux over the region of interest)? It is 1.27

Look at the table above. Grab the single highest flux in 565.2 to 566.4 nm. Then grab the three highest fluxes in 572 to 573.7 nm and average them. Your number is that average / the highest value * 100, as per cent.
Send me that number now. 107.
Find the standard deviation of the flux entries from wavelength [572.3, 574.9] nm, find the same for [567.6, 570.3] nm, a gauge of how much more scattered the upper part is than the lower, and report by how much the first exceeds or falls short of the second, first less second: 0.011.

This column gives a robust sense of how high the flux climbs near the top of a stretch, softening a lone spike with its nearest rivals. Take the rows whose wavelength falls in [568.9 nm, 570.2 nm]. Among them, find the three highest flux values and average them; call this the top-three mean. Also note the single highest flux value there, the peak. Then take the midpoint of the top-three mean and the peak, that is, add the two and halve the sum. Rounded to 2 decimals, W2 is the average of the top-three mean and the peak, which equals 1.24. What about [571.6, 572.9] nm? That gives 1.25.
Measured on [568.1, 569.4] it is 1.25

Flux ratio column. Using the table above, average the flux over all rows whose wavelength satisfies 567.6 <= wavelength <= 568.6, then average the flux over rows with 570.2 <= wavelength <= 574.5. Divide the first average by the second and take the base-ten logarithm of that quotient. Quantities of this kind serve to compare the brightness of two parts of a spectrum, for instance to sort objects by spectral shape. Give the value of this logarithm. 0.016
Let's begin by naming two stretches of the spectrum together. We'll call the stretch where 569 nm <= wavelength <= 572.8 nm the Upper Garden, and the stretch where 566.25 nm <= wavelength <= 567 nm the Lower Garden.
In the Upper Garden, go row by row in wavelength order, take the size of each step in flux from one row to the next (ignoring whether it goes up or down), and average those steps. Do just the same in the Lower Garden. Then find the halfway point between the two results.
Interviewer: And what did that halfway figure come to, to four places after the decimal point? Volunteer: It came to 0.0117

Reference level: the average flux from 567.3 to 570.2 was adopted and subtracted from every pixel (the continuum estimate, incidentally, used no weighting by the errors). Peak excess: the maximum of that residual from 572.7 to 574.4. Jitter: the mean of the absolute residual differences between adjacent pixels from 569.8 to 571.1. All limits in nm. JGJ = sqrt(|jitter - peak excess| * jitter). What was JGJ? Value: 0.029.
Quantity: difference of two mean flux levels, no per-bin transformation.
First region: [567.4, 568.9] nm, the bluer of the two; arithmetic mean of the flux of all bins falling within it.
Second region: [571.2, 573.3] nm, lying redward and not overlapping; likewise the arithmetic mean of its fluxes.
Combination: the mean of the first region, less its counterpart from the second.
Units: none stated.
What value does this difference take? 0.02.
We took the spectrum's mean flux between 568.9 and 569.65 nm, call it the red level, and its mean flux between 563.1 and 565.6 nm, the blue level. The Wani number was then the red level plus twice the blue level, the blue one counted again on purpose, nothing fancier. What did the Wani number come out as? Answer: 3.48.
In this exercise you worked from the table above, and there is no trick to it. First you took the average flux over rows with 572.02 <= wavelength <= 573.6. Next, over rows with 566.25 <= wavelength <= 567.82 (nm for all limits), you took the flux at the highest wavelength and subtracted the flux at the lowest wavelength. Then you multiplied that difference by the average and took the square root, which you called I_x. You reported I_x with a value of 0.40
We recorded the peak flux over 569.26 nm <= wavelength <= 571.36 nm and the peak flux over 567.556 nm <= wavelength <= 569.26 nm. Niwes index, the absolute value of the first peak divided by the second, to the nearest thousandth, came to 0.957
